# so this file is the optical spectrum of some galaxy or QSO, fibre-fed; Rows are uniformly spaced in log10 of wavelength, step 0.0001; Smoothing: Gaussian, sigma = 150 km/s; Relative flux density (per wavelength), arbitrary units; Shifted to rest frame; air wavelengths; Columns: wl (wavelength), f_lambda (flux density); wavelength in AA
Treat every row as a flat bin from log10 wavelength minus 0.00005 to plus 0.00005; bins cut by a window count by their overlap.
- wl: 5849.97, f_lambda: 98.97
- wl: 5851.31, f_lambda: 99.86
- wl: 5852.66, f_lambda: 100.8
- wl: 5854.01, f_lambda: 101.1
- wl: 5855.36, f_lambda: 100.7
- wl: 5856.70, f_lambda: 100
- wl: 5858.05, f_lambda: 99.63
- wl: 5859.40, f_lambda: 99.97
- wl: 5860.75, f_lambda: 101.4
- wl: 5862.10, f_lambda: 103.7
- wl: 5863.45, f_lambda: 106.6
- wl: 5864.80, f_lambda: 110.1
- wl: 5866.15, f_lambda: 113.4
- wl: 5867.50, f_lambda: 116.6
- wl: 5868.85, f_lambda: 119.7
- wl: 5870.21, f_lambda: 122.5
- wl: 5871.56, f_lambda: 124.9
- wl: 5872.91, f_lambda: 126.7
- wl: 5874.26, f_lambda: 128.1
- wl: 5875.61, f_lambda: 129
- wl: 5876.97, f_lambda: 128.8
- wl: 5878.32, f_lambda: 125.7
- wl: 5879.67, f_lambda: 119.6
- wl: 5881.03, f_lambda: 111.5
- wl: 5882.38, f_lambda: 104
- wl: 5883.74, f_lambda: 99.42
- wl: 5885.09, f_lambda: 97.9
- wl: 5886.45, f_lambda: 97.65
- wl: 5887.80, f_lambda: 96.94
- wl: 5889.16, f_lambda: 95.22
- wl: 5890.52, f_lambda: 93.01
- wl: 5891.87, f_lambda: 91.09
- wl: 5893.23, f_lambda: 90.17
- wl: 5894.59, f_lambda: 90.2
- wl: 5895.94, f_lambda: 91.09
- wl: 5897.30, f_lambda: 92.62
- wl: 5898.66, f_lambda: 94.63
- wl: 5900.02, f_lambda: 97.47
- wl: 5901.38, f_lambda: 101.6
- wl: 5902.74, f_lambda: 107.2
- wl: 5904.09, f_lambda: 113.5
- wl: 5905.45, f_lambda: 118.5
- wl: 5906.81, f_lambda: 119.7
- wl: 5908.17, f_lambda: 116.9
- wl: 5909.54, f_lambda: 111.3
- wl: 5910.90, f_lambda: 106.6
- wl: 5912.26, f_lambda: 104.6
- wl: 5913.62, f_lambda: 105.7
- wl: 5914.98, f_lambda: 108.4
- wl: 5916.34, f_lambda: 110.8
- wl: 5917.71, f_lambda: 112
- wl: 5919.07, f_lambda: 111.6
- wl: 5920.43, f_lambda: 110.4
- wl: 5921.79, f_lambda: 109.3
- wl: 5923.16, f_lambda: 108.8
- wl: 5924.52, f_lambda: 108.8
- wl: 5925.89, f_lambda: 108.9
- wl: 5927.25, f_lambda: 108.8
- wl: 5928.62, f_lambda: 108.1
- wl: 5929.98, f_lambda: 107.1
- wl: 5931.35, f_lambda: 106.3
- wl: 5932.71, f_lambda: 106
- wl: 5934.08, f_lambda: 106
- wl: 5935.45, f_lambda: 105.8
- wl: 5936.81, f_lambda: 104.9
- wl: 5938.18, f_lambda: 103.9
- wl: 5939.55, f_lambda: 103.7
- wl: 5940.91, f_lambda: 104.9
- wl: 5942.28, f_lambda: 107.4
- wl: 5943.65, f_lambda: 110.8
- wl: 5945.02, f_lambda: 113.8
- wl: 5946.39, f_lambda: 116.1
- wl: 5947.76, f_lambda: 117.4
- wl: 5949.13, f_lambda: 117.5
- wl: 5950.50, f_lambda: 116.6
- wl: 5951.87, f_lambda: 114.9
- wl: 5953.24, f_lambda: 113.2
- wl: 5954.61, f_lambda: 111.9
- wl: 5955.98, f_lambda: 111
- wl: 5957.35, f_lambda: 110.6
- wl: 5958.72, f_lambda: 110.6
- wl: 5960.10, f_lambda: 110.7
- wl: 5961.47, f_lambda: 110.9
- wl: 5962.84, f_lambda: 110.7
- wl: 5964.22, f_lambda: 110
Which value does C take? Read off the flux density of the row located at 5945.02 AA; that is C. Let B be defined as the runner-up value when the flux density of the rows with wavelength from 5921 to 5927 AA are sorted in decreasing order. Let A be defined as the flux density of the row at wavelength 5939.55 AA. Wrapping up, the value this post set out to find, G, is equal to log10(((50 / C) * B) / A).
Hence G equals -0.34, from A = 103.7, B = 108.9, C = 113.8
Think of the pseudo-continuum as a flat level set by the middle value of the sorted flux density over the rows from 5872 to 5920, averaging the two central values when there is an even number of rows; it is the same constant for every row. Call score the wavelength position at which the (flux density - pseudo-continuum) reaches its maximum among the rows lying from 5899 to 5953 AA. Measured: 5906.81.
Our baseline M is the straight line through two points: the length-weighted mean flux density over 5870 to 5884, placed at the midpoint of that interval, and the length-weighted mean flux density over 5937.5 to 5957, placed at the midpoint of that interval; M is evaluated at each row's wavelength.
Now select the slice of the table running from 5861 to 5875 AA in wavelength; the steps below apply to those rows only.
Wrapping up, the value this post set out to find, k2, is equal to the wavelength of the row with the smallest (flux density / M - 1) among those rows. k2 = 5862.10 AA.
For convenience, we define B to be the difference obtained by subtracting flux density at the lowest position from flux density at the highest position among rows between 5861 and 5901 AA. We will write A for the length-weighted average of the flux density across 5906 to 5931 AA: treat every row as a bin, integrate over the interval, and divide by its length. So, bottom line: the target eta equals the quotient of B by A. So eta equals -0.06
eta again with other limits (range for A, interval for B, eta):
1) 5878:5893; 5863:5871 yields 0.16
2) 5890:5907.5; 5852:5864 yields 0.06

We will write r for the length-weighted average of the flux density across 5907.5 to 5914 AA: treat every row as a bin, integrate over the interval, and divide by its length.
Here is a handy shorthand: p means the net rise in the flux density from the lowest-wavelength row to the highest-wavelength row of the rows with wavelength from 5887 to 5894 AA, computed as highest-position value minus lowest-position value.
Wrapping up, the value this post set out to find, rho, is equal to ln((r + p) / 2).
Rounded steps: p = -7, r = 109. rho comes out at 3.93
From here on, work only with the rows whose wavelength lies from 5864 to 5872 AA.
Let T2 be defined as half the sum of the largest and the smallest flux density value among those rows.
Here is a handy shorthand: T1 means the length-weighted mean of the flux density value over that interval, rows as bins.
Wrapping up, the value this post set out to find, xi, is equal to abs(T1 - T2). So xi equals 0.07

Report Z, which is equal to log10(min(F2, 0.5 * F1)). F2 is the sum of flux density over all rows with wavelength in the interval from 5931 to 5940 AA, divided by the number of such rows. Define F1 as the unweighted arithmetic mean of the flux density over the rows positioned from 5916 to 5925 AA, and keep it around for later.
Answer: 1.74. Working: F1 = 110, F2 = 105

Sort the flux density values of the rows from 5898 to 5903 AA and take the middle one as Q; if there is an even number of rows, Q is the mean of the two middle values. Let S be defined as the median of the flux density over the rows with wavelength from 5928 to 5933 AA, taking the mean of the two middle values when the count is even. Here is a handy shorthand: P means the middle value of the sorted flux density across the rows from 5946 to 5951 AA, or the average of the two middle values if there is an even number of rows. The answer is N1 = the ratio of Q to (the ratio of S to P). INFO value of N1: 109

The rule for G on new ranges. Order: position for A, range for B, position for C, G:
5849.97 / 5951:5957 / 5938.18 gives -0.26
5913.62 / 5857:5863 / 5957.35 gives -0.36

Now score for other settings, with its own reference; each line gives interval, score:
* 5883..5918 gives 5906.81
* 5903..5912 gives 5906.81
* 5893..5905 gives 5904.09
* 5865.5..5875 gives 5874.26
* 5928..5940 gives 5928.62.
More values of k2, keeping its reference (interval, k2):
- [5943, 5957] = 5943.65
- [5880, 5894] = 5893.23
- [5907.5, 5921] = 5912.26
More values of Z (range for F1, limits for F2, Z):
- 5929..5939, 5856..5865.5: 1.72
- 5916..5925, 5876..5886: 1.74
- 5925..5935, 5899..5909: 1.73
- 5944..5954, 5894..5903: 1.76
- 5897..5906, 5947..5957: 1.71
